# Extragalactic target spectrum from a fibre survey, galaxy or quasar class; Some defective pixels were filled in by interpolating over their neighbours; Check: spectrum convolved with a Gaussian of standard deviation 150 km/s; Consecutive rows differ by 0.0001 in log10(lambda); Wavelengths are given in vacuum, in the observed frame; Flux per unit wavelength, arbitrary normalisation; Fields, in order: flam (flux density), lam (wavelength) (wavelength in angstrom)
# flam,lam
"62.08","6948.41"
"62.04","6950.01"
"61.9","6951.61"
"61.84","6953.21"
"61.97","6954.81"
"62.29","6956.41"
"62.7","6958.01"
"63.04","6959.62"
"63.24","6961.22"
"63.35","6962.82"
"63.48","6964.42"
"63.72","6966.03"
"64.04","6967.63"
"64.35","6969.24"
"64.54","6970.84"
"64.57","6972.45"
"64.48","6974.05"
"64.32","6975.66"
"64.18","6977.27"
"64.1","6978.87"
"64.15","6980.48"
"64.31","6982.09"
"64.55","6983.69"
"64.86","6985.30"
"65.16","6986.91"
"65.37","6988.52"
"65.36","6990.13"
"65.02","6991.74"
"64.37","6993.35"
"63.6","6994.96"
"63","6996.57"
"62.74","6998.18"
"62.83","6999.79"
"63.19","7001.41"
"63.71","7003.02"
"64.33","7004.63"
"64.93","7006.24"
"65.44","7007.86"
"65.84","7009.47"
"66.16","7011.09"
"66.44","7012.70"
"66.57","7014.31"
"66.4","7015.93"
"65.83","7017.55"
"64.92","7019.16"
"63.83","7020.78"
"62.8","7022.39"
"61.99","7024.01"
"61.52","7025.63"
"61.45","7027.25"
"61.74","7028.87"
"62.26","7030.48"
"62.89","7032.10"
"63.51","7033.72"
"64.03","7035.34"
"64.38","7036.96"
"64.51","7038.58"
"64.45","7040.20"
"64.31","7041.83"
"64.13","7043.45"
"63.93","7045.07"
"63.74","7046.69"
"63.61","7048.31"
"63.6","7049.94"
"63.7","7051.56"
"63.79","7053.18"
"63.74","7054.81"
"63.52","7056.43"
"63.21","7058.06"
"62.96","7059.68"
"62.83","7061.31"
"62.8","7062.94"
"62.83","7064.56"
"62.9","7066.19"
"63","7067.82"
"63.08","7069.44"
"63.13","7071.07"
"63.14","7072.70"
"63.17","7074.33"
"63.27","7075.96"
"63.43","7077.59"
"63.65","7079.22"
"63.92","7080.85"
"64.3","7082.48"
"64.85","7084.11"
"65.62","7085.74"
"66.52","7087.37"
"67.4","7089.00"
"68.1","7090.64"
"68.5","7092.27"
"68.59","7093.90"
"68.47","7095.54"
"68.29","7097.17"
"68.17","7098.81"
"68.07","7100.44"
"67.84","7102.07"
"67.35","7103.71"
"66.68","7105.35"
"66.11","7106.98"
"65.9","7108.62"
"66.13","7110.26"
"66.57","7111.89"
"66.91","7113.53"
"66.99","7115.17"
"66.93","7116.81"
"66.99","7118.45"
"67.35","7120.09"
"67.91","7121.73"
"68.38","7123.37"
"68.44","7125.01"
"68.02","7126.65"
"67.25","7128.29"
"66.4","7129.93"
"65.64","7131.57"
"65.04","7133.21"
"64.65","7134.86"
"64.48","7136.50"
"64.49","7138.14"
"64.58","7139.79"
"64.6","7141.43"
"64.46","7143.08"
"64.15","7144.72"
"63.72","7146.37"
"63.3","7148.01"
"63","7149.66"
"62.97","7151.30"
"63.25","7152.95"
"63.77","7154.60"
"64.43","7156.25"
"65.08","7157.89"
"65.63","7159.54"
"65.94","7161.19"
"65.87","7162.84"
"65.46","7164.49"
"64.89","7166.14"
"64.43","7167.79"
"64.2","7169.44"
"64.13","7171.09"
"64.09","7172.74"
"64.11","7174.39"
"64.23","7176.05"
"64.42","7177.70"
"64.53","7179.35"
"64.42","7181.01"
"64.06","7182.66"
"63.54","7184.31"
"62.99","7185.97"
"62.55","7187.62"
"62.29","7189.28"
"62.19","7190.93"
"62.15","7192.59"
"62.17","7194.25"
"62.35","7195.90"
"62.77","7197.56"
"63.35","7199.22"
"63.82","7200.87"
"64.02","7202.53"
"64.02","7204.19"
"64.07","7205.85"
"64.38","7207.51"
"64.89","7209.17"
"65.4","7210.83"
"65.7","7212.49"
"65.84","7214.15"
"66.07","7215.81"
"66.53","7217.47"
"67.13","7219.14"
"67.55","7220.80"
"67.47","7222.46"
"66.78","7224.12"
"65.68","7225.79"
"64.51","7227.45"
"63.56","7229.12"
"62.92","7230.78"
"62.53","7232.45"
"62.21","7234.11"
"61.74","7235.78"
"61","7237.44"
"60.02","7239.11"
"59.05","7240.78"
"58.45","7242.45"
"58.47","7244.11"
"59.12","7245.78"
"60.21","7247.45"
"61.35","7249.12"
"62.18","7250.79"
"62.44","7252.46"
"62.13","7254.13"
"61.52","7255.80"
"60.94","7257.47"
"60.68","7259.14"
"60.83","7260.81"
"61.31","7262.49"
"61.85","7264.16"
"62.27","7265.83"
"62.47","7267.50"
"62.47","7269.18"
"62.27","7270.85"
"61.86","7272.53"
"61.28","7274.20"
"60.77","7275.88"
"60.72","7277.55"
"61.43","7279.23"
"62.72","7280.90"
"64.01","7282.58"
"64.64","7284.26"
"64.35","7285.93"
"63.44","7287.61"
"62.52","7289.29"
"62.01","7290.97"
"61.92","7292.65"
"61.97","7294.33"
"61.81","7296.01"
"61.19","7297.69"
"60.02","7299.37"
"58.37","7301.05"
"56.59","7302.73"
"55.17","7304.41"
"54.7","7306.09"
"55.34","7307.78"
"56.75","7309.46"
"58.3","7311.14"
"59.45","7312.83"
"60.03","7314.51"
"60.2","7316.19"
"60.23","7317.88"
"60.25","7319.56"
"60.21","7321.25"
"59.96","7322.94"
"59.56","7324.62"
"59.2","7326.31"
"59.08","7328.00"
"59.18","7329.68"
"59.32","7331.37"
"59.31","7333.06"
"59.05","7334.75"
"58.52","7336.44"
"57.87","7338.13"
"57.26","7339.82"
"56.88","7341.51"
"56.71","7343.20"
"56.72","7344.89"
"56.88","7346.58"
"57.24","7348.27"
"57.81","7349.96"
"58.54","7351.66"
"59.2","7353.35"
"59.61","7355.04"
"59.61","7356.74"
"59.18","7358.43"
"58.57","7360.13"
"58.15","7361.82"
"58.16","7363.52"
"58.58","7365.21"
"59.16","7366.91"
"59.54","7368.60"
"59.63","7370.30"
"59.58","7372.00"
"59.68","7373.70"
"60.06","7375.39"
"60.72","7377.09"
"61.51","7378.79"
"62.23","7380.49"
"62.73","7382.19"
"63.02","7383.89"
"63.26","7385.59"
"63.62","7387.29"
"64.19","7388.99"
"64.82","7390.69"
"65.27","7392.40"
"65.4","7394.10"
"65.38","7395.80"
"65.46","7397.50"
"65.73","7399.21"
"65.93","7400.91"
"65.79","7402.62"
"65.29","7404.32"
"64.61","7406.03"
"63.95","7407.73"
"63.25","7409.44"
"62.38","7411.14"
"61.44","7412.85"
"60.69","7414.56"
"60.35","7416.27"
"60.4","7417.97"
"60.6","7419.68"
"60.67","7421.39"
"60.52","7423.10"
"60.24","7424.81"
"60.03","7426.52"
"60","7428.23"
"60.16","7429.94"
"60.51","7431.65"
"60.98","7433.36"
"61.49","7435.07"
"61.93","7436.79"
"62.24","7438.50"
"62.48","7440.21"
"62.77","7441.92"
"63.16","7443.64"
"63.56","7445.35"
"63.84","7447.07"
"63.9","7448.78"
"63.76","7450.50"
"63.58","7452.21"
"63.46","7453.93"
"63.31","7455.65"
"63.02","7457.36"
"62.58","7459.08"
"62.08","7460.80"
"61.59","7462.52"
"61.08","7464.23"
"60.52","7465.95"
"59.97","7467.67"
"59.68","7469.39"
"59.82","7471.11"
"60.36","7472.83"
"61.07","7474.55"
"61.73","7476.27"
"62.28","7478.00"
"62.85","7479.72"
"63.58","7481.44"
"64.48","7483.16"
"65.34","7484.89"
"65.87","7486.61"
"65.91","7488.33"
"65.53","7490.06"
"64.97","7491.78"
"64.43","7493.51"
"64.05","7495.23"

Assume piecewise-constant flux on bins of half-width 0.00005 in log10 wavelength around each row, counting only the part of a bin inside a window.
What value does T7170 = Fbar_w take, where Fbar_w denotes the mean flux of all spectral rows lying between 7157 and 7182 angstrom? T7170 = 64.8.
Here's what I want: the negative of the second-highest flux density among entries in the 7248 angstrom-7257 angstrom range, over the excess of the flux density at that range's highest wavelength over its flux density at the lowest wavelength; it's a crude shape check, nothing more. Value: -366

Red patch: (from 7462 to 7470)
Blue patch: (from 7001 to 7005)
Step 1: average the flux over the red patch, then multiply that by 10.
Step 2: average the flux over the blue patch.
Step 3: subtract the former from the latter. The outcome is -542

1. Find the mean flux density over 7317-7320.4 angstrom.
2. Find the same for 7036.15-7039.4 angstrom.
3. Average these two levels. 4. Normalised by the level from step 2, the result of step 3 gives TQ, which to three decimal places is 0.967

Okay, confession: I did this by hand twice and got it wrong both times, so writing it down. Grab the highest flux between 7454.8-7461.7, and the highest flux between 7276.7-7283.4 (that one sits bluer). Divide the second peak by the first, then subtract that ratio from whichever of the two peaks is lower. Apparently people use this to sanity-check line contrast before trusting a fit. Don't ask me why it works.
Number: 62.3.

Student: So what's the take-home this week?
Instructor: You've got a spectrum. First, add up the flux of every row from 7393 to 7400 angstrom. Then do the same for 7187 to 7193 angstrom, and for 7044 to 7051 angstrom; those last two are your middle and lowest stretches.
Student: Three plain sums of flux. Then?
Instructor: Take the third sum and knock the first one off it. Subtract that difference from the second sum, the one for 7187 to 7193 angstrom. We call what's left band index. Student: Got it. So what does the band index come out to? 256.3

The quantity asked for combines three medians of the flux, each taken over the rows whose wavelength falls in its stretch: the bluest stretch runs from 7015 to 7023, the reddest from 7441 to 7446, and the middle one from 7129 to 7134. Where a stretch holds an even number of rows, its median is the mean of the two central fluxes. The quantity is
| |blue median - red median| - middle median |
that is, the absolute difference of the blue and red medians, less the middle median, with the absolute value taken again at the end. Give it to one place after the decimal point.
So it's 63.9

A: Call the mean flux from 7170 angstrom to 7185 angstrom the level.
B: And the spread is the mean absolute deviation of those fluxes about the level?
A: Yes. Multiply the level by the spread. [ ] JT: 13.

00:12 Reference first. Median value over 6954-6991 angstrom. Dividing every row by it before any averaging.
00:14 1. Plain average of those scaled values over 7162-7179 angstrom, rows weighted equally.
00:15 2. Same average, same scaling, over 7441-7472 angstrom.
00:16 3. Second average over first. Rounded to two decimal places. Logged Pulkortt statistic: 0.96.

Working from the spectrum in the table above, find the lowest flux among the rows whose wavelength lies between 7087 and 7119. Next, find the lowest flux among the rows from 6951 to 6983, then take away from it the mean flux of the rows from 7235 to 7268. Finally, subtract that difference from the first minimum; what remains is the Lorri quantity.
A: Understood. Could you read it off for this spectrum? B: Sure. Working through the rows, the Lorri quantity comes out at 65.0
